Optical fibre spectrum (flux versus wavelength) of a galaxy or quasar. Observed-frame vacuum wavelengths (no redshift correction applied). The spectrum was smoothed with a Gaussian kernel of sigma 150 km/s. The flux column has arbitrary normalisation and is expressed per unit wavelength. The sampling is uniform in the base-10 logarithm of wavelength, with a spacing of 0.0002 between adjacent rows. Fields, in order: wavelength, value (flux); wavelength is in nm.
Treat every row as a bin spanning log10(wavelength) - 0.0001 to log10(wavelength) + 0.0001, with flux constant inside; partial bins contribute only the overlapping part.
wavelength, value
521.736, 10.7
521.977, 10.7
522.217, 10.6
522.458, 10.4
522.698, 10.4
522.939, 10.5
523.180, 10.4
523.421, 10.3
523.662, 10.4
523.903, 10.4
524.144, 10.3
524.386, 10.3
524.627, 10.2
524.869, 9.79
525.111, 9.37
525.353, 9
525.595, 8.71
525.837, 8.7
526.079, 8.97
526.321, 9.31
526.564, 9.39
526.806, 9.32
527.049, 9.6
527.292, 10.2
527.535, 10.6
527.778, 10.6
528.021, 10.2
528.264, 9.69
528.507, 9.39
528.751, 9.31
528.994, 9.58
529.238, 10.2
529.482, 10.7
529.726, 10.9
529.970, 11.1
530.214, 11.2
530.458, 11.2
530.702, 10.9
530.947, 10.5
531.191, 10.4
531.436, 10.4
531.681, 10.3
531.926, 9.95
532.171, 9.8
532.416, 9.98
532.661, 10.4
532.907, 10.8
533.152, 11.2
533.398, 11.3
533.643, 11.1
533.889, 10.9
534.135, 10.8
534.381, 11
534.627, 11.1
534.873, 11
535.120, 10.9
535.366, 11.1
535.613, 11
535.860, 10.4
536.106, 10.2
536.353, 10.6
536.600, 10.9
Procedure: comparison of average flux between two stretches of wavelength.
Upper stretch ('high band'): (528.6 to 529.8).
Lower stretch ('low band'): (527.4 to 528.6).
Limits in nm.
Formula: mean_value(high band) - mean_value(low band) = 0.0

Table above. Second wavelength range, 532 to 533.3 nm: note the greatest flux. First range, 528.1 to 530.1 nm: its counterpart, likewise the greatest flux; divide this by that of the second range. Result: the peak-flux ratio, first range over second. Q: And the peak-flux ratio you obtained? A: 0.99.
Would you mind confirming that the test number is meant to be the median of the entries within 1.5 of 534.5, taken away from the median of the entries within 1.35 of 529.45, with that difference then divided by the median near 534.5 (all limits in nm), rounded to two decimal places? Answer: -0.03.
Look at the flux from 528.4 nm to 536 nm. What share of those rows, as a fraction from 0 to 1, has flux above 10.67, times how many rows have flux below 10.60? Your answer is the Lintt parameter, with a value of 7.5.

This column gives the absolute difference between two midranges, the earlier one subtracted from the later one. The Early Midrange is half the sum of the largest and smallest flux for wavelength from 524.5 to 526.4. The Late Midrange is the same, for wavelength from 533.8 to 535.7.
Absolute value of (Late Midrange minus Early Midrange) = 1.5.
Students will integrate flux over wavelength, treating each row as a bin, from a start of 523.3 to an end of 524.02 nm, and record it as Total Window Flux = 7.5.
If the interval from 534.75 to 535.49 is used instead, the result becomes 8.1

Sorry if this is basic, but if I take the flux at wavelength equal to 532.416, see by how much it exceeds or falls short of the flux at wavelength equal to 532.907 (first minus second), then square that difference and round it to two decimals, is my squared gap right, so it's 0.67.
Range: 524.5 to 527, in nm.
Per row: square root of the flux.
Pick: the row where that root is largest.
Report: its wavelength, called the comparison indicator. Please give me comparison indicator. 524.627 nm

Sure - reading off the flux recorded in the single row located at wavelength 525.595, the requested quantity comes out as 8.71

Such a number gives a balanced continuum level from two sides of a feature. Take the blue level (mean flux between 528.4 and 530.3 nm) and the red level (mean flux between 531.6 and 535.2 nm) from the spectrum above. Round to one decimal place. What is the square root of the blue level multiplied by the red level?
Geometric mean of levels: 10.5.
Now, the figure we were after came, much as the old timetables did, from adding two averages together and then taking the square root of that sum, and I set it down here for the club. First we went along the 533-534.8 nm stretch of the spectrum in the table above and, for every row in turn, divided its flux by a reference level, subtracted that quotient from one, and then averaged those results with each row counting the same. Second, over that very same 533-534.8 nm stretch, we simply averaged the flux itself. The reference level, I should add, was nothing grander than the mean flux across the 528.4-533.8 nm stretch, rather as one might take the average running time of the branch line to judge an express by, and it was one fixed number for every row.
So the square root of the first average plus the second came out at 3.32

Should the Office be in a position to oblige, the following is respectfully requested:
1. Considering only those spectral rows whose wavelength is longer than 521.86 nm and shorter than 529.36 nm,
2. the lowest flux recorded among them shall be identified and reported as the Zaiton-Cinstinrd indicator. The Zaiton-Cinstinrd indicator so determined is 8.7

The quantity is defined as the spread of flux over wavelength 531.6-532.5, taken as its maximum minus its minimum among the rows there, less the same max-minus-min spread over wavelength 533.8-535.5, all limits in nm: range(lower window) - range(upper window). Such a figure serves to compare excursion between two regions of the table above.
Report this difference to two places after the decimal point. 0.20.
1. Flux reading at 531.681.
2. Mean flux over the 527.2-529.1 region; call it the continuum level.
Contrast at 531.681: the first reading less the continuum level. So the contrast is 0.35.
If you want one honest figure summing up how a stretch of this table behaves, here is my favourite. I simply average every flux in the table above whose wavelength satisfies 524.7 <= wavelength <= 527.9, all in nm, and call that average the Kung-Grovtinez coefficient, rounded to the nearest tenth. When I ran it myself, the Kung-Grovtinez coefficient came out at 9.5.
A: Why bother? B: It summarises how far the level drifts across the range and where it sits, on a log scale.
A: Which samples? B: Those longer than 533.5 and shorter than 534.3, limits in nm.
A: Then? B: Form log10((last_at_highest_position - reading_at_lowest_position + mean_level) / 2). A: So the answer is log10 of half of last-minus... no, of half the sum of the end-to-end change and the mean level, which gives 0.73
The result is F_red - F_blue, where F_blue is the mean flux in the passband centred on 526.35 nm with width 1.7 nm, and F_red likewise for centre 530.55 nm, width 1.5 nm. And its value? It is 1.7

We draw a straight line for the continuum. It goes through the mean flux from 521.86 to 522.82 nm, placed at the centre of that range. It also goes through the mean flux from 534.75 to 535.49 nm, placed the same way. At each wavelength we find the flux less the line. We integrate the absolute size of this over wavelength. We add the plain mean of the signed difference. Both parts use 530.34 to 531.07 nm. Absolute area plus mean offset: 0.22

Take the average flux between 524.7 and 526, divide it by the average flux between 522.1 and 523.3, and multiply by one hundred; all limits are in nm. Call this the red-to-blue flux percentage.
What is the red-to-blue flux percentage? 87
